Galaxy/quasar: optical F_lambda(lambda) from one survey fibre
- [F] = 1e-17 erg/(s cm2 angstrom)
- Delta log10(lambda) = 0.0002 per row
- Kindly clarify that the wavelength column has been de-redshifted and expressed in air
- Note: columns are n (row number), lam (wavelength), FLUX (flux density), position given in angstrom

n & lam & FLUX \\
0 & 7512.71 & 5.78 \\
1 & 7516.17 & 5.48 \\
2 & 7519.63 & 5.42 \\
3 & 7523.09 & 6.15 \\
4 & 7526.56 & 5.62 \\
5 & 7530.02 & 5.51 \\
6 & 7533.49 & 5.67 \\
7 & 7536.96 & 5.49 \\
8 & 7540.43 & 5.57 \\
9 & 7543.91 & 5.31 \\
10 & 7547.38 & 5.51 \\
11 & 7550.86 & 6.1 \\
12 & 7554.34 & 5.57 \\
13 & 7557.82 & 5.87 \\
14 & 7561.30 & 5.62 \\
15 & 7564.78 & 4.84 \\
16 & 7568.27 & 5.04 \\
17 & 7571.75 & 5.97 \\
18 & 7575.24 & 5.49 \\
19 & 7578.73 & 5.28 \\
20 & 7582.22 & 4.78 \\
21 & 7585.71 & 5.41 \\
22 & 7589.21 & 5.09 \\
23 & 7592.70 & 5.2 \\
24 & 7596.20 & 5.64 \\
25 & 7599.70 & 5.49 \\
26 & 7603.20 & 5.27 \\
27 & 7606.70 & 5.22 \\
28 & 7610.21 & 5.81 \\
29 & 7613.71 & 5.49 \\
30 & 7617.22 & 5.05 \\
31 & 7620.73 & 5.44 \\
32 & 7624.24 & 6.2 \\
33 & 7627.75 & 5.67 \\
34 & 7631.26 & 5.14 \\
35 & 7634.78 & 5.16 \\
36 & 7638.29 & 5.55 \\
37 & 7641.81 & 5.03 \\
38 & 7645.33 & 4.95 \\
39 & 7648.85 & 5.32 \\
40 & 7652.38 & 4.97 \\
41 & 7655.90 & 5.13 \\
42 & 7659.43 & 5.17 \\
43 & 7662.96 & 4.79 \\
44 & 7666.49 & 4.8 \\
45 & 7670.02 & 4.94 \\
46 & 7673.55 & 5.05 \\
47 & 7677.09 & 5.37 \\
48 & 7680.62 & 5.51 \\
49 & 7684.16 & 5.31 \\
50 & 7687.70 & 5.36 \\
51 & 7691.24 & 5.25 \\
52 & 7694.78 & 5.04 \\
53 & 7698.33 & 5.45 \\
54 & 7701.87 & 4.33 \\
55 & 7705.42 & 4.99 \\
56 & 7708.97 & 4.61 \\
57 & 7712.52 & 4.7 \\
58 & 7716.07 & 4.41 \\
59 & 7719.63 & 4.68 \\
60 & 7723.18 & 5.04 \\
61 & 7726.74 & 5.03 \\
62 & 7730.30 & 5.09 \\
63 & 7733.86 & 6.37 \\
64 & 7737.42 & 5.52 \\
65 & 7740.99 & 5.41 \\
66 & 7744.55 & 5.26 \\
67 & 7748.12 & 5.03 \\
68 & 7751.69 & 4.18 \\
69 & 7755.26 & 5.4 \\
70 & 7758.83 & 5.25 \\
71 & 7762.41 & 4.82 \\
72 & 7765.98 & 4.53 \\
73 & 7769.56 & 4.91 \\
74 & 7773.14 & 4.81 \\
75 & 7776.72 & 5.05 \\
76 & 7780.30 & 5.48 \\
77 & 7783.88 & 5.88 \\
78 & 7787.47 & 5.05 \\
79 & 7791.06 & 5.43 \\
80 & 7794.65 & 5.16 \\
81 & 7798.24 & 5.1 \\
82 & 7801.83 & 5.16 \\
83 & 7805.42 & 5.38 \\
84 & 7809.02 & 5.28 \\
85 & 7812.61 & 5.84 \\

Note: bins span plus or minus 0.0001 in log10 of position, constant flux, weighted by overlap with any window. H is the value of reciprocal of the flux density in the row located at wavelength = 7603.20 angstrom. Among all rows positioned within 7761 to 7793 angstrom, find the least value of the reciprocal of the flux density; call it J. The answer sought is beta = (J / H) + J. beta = 1.07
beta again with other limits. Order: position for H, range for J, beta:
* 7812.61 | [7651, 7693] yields 1.24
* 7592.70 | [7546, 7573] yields 1.02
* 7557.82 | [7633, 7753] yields 1.08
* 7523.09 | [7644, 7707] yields 1.30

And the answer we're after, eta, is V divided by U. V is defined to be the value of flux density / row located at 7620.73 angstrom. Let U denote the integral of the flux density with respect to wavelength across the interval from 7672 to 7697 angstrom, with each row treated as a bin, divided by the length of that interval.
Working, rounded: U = 5.3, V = 5.44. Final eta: 1.03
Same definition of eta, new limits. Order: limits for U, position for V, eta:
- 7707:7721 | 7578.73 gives 1.15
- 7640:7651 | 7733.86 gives 1.25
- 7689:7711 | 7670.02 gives 1.00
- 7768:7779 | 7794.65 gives 1.04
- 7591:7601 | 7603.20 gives 0.97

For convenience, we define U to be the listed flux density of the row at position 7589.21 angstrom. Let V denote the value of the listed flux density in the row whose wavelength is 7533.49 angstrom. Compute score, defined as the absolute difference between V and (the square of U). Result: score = 20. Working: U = 5.09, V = 5.67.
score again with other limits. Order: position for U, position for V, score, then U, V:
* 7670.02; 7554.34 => 19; 4.94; 5.57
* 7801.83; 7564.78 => 22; 5.16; 4.84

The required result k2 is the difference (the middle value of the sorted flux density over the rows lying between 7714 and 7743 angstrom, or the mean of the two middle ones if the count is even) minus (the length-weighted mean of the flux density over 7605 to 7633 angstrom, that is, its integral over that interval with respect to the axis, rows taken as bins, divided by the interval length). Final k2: -0.4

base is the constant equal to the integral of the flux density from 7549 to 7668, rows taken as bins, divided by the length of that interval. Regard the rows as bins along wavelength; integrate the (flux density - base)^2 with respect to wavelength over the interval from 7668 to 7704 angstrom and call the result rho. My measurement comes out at 5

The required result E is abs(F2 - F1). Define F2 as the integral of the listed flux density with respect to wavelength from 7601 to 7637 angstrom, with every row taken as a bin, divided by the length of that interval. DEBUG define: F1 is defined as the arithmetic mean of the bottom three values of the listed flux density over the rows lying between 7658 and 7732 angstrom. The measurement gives 1.0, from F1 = 4.45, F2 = 5.4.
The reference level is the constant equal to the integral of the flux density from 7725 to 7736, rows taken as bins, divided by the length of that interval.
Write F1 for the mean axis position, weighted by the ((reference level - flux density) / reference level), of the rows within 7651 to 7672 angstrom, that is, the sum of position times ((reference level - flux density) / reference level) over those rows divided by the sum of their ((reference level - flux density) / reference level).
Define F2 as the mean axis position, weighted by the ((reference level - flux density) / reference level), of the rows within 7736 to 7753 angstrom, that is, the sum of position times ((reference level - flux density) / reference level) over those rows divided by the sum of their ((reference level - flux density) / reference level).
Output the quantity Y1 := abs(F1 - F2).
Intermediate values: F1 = 7662.0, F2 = 7749.7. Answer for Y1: 87.7 angstrom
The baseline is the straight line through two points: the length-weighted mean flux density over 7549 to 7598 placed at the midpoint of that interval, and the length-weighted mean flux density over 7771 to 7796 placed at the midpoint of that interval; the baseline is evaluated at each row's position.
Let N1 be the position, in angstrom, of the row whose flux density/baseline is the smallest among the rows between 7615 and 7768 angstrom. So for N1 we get 7751.69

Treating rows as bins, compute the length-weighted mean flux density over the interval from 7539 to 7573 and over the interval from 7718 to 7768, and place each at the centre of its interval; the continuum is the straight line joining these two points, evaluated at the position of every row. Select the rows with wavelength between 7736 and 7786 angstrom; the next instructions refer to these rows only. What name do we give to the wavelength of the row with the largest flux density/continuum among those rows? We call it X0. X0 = 7783.88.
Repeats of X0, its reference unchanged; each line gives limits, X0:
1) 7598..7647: 7624.24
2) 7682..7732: 7698.33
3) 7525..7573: 7550.86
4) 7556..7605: 7571.75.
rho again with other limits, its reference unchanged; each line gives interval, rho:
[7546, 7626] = 12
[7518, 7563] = 7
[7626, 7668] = 4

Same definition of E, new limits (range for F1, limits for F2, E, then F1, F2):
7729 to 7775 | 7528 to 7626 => 1.0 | 4.51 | 5.5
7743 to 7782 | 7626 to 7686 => 0.7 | 4.51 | 5.2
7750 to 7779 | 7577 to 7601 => 0.8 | 4.51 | 5.3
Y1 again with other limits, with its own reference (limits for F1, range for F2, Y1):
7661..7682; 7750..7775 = 94.2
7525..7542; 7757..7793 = 237.0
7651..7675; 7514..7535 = 137.2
